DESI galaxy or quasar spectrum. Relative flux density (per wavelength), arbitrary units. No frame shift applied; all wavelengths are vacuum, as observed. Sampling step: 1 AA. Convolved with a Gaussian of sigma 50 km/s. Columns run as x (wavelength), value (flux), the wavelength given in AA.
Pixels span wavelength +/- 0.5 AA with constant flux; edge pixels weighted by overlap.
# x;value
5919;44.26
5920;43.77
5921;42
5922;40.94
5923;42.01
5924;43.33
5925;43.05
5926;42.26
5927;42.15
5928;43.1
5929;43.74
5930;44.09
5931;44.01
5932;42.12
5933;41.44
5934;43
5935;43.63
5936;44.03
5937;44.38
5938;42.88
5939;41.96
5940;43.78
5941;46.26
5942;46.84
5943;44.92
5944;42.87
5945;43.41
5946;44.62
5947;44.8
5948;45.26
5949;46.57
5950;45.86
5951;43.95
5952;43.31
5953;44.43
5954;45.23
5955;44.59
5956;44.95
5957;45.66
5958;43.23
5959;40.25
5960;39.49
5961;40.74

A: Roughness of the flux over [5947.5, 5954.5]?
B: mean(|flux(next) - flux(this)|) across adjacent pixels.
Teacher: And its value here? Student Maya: 1.08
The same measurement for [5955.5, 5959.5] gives 2.04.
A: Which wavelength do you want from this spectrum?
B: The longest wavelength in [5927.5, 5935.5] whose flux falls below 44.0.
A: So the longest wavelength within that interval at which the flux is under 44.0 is 5935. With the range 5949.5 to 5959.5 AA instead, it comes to 5959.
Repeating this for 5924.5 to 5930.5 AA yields 5929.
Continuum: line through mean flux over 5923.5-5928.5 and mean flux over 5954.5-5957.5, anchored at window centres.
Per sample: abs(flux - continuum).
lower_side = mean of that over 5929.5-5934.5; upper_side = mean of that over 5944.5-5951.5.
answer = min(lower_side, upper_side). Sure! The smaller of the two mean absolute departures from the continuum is 0.91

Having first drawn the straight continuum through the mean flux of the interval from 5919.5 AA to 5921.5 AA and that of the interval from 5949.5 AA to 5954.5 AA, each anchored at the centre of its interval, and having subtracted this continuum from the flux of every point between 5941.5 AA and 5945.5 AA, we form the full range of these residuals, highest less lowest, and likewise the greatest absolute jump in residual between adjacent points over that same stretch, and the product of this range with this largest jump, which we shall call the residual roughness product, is 8.6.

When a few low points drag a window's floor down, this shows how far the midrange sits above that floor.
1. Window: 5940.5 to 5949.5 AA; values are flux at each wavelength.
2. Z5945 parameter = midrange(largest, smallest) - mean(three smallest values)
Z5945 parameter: 1.2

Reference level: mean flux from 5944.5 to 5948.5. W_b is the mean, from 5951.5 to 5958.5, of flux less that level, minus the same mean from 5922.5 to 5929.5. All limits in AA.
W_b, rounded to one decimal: 1.7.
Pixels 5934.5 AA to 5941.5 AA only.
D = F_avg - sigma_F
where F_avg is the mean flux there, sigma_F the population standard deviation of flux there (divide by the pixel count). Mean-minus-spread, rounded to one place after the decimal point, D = 42.6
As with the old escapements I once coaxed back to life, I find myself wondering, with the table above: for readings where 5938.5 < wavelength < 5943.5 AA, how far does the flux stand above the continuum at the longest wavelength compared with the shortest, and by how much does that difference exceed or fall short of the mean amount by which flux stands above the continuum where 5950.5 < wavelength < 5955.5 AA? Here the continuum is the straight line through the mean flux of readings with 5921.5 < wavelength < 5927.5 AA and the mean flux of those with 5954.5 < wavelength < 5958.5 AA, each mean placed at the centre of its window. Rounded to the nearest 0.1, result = 2.7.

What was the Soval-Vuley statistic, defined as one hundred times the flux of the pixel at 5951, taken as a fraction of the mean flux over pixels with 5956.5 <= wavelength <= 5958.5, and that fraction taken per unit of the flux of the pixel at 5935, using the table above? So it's 2.27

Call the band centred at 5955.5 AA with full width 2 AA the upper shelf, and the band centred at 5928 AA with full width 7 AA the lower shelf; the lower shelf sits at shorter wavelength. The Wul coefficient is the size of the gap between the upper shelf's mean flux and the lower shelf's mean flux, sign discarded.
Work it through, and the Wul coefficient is 1.6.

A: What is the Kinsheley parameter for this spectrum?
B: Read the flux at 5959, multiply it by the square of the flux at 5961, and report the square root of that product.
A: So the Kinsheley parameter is 258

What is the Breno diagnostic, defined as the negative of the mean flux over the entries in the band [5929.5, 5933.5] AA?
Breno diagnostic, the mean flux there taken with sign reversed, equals -42.9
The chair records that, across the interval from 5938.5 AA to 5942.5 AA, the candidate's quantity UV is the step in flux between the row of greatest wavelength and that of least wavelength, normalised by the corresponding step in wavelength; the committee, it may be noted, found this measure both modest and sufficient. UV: 1.6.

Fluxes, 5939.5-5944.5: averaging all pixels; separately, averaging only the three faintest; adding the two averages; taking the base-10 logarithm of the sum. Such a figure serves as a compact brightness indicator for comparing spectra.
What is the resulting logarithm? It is 1.95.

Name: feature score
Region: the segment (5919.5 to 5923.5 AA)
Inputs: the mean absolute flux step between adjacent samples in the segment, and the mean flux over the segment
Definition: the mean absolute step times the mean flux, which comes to 55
